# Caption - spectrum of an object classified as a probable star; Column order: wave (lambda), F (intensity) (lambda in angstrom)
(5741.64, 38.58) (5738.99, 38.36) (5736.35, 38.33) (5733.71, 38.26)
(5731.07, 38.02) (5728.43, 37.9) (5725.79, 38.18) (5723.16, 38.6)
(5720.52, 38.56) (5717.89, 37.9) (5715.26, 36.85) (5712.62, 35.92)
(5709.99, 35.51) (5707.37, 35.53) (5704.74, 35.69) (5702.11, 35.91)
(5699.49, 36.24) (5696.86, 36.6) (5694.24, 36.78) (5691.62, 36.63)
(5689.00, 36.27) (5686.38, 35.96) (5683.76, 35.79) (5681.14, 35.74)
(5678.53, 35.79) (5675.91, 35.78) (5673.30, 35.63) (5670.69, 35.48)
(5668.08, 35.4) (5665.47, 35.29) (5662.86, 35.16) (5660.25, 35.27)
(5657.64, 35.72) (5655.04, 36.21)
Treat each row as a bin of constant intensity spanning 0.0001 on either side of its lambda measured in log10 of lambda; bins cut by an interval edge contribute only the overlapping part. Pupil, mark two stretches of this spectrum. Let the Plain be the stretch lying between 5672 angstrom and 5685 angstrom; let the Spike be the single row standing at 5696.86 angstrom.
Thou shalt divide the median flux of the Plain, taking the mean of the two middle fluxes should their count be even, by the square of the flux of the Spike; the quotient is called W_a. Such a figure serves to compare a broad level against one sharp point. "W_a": 0.0267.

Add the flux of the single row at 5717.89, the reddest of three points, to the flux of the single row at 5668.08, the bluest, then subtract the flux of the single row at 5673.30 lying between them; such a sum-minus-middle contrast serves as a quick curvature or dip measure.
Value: 37.7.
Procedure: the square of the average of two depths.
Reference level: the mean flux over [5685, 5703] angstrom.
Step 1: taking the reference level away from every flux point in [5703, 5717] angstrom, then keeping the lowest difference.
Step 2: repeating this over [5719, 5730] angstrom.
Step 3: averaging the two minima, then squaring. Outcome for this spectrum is 0.1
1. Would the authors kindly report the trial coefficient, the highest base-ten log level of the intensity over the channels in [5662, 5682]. 1.55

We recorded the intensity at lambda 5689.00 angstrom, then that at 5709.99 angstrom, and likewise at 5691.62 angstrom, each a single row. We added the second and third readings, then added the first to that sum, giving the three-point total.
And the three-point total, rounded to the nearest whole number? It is 108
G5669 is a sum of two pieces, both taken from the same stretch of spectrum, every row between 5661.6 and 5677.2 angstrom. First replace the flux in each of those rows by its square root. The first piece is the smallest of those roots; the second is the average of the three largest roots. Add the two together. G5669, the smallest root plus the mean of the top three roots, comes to 11.9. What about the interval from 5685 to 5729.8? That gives 12.2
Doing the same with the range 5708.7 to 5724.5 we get 12.2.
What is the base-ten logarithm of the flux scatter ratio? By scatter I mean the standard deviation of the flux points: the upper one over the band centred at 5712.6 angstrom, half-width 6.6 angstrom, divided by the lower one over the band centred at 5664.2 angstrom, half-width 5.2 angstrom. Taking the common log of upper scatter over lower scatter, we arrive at 1.0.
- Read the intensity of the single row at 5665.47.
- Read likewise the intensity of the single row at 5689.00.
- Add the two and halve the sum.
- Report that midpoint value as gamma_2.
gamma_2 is 35.8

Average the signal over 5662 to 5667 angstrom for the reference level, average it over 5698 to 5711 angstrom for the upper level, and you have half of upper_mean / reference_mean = 0.508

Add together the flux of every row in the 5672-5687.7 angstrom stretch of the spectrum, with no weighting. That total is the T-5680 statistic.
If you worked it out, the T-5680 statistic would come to 215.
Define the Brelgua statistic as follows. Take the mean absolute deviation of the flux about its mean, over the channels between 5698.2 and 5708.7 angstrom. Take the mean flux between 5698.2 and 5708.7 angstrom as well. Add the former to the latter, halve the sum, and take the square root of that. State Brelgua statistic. 4.25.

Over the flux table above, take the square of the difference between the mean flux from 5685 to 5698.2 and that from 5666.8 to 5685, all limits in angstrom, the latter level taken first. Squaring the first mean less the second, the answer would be 0.6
